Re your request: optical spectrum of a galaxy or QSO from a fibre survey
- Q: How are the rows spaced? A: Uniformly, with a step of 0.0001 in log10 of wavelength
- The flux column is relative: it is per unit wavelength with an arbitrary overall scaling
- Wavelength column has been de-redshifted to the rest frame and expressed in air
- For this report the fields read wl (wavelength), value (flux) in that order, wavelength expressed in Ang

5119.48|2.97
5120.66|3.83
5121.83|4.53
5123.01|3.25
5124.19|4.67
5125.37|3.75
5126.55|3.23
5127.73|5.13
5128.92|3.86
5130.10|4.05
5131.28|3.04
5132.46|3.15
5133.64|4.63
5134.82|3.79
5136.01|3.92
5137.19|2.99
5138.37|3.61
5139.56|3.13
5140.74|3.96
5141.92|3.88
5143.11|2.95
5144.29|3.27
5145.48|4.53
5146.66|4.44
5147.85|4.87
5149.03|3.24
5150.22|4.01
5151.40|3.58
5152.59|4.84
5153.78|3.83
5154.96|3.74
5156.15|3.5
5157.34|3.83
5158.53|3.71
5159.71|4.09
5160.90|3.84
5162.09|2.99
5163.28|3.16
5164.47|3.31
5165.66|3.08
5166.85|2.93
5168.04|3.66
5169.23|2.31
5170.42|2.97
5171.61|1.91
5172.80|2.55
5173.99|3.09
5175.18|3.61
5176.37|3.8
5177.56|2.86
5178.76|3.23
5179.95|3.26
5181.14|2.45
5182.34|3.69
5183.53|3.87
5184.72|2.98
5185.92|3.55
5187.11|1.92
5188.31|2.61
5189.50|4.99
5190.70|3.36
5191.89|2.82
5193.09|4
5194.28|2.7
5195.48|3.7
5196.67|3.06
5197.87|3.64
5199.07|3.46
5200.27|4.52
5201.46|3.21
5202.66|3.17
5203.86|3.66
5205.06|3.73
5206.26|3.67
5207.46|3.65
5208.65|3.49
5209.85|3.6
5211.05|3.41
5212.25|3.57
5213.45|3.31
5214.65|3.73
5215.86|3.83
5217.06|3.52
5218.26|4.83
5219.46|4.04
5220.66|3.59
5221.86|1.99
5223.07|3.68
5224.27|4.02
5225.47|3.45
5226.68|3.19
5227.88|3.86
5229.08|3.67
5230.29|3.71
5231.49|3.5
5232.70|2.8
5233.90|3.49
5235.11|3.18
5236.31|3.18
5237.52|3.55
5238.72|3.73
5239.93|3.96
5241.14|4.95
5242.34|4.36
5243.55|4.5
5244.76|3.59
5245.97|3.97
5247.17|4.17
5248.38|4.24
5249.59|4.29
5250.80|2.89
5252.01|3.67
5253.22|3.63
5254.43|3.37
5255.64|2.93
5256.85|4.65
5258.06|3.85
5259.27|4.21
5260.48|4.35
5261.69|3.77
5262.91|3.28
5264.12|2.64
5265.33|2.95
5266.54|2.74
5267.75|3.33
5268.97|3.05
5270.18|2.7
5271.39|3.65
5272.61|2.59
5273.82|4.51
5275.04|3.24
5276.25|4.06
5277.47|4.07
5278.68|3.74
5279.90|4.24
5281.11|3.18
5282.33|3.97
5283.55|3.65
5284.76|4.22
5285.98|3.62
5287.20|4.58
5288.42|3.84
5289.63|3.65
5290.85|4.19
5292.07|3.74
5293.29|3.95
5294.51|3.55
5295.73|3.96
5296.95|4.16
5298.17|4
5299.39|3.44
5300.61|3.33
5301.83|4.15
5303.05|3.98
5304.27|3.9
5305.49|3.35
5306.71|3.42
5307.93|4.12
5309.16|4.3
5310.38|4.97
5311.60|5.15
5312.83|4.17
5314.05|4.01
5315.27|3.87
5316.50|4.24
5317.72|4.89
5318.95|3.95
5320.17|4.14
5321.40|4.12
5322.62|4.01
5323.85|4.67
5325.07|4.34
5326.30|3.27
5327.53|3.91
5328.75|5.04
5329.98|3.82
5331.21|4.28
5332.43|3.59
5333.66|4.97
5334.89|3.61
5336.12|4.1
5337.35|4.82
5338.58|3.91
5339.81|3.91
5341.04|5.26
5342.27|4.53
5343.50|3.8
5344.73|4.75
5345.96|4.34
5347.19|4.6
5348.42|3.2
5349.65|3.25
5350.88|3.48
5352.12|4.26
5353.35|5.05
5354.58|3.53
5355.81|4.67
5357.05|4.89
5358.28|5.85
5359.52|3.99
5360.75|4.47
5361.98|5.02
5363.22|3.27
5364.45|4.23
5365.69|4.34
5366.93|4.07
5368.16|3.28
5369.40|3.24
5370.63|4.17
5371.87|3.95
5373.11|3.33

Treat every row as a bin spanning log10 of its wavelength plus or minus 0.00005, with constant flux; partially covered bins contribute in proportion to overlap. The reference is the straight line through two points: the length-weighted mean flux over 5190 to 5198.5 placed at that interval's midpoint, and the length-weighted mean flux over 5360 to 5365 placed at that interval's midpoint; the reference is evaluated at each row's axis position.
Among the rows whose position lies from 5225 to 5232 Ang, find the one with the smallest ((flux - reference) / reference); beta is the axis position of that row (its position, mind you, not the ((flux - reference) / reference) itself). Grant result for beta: 5226.68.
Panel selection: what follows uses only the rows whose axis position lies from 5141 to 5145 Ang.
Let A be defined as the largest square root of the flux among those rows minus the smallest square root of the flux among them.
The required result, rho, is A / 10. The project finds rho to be 0.0252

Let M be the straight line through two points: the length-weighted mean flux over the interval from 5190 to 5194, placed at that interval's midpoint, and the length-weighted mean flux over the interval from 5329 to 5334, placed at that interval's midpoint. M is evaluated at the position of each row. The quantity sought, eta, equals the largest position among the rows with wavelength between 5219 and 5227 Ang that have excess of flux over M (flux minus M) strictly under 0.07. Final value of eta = 5226.68 Ang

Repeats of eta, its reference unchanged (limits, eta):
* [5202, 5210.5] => 5208.65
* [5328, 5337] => 5336.12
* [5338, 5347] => 5343.50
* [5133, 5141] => 5139.56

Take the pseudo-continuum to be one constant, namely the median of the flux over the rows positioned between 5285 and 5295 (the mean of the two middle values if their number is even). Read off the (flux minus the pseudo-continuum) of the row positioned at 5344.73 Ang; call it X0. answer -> 0.96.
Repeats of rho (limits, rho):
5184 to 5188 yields 0.0499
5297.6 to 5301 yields 0.0175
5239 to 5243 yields 0.0235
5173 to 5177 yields 0.0192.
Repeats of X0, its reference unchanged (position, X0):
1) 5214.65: -0.06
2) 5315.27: 0.08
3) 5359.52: 0.20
